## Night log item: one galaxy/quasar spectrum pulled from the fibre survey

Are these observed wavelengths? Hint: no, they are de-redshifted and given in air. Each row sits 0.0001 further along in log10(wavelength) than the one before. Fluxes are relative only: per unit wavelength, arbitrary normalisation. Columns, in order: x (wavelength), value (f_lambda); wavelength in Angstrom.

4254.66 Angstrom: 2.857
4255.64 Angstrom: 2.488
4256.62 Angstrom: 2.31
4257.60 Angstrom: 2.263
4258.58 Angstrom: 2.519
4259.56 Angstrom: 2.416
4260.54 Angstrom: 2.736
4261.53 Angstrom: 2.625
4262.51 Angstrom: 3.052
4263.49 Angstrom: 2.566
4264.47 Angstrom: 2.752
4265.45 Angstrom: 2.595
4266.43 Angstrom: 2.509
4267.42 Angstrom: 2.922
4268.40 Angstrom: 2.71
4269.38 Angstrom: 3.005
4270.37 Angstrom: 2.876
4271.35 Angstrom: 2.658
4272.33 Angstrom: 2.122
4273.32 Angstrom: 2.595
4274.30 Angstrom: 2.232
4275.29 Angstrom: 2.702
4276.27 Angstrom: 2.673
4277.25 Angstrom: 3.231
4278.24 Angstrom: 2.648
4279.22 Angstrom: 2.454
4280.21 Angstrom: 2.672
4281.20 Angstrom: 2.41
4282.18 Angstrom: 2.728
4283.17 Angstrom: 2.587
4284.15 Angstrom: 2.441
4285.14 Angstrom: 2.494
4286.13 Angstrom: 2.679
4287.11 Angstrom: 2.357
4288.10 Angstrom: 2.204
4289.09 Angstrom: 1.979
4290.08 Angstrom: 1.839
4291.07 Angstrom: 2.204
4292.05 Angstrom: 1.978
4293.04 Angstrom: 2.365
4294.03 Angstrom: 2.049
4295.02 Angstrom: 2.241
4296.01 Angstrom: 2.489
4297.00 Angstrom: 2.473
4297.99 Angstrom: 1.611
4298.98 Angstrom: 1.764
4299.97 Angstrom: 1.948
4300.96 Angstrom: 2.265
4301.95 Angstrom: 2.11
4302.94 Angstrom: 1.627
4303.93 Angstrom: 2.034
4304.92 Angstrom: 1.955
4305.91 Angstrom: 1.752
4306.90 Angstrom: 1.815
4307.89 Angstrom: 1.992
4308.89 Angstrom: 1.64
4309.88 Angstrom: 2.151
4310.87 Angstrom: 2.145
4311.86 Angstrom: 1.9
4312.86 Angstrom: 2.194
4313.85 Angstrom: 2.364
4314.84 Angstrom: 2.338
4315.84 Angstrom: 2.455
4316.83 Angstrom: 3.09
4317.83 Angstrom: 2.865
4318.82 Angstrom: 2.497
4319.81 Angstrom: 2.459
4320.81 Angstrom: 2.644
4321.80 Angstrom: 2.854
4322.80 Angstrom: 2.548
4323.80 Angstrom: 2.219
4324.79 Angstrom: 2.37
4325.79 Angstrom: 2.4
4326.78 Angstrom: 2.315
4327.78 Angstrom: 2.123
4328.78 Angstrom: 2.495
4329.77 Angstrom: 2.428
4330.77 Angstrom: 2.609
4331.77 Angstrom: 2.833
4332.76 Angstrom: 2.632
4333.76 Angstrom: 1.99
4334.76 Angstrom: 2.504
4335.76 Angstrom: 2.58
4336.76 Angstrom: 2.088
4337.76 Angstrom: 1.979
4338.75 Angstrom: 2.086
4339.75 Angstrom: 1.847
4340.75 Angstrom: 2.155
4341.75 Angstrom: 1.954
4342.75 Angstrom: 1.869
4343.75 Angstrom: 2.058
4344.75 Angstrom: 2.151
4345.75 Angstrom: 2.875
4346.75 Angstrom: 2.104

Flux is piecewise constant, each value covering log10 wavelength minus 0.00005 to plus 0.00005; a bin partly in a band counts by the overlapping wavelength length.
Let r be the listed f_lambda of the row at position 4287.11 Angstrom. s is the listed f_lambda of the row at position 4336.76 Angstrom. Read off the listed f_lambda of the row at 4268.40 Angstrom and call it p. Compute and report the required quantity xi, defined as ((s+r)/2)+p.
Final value 4.93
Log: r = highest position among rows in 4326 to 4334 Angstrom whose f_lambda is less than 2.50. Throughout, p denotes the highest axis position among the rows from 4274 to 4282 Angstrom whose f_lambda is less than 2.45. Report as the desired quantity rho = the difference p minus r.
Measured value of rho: -52.6 Angstrom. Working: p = 4281.20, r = 4333.76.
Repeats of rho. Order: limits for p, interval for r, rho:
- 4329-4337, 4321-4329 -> 8.0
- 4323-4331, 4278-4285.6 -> 44.6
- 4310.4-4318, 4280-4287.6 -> 27.7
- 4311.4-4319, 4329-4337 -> -21.9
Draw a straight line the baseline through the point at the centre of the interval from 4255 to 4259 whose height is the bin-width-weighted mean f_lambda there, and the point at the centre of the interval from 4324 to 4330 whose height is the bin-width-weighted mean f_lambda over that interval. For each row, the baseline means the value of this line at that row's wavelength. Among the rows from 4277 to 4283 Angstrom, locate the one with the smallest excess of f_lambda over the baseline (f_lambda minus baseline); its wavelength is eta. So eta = 4281.20 Angstrom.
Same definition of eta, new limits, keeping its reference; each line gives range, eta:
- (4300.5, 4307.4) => 4302.94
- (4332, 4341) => 4339.75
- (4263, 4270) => 4266.43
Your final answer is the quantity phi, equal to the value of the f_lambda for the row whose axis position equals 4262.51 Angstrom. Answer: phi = 3.052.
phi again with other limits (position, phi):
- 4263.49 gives 2.566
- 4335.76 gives 2.58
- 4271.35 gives 2.658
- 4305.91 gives 1.752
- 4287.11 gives 2.357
